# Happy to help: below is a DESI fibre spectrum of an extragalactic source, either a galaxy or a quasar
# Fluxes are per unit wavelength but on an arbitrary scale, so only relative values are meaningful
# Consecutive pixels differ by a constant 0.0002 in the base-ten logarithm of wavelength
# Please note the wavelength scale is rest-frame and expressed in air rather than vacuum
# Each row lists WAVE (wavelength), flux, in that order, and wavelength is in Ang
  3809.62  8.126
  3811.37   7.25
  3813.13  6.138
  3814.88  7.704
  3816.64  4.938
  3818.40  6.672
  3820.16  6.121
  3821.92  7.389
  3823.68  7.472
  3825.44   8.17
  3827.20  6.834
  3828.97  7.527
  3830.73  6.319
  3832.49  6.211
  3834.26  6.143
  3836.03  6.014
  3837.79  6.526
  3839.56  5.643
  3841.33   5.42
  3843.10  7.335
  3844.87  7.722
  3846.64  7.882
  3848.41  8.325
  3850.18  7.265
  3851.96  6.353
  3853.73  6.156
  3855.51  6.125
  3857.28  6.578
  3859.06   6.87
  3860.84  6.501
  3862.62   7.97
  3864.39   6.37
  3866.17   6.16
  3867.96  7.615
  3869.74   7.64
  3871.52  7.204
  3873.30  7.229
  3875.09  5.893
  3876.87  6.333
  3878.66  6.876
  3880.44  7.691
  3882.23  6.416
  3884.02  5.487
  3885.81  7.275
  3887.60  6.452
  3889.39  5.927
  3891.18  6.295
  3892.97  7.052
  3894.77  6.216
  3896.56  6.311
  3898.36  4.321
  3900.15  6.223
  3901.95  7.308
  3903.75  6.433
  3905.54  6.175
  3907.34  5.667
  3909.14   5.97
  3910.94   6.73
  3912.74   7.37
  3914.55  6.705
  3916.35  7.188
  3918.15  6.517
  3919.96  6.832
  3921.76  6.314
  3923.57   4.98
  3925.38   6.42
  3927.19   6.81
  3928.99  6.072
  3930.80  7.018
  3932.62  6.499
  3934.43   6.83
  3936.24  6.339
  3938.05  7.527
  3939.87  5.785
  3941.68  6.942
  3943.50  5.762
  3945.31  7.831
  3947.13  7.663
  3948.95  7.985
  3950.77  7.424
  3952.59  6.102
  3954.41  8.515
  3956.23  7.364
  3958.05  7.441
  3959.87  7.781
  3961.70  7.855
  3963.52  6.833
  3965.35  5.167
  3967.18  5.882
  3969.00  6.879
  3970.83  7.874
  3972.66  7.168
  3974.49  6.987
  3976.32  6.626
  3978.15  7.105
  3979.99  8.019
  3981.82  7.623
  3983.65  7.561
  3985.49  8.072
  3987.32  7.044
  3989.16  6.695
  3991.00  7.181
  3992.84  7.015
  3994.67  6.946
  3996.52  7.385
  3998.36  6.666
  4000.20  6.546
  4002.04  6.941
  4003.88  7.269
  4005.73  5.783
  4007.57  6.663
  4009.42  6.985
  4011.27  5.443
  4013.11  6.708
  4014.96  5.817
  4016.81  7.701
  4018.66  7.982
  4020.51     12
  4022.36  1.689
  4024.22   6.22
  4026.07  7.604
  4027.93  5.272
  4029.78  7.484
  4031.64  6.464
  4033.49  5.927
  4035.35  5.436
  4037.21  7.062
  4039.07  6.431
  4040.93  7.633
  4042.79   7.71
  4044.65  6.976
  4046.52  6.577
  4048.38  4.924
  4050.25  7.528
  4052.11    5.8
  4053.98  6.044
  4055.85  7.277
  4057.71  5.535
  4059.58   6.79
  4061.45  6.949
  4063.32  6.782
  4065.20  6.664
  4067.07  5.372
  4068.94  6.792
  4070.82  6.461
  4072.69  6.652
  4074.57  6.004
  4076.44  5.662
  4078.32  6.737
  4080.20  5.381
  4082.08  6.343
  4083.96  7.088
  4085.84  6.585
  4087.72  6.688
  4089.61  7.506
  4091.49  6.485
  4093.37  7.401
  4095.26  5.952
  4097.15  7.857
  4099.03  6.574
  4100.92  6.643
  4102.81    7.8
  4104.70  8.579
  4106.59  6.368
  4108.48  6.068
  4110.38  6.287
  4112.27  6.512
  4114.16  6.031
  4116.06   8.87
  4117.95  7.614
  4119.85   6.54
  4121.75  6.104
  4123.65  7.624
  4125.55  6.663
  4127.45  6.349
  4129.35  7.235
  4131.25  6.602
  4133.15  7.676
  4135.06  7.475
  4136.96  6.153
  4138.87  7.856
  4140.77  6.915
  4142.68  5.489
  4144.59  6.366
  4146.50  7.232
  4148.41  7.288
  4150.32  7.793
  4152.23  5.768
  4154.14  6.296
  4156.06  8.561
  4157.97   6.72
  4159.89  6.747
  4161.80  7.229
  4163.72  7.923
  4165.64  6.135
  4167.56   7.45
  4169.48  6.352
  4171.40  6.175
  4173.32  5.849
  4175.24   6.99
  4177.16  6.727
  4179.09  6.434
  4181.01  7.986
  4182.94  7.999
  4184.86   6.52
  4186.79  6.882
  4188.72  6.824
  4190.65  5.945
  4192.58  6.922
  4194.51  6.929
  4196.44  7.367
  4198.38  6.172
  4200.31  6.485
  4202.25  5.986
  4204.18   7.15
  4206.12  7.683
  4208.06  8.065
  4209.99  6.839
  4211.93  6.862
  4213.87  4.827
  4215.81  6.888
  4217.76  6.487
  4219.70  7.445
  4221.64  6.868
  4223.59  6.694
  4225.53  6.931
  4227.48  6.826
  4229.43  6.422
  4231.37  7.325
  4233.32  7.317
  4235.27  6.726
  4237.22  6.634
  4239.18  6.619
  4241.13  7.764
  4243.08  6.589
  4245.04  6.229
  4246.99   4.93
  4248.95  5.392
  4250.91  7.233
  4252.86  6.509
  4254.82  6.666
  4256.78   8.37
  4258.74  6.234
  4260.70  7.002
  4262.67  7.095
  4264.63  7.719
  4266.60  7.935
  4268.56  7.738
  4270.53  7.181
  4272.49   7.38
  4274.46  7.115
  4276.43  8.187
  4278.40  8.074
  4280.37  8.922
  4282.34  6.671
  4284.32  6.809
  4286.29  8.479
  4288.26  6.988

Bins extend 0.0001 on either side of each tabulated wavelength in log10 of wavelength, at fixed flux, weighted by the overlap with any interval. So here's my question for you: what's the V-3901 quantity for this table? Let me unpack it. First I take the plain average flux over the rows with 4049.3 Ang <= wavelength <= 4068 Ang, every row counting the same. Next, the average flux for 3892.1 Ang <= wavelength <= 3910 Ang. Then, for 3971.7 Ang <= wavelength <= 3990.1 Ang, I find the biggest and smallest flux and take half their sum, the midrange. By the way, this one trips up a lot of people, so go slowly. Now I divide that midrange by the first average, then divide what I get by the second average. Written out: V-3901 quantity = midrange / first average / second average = 0.184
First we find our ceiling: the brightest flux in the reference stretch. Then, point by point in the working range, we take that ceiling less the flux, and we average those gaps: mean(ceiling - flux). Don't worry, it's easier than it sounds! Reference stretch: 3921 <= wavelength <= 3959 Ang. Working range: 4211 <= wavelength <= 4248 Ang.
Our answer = 1.9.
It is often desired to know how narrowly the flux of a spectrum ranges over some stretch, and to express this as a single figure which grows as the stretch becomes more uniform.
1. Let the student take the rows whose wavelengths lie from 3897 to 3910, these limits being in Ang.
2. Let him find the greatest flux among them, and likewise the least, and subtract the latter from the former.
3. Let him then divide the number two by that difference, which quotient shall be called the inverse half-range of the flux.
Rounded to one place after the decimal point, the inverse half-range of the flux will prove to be 0.7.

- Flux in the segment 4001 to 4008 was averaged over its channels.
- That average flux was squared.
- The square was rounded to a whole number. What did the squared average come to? 44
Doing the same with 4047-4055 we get 37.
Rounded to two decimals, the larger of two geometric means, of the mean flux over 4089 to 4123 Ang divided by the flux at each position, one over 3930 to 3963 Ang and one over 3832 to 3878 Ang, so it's 1.04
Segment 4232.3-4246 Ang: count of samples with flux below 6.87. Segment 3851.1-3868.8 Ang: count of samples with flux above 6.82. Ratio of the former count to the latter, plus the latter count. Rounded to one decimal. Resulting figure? 4.7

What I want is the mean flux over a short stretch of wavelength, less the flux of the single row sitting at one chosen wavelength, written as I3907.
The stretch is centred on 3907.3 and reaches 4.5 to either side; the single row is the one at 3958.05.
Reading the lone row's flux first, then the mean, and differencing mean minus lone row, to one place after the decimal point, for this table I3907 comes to -1.2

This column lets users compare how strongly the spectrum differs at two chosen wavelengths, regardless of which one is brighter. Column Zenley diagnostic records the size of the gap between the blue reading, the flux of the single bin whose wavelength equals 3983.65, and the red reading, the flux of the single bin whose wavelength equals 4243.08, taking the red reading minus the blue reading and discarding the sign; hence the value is 1.0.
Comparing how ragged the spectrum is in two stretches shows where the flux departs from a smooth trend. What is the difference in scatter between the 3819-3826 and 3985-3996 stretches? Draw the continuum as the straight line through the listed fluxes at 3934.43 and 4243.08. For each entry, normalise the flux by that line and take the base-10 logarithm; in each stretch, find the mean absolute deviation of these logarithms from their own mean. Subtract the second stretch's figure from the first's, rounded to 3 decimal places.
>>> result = 0.019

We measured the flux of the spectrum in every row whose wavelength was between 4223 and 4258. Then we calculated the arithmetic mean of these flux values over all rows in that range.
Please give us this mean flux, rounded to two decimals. 6.73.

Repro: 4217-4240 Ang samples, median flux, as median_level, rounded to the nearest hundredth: 6.78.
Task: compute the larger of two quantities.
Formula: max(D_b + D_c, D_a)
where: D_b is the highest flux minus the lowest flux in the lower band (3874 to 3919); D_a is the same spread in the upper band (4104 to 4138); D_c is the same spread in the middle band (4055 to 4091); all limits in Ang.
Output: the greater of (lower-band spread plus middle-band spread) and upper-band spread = 5.5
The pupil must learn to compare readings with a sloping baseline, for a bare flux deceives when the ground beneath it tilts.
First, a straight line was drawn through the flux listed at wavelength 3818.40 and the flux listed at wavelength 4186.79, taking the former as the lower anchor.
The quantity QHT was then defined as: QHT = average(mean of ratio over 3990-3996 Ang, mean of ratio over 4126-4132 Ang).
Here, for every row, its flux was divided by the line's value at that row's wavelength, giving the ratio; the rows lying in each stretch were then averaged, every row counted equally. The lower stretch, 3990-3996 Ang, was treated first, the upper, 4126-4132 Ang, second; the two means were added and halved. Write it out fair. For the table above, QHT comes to 1.01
